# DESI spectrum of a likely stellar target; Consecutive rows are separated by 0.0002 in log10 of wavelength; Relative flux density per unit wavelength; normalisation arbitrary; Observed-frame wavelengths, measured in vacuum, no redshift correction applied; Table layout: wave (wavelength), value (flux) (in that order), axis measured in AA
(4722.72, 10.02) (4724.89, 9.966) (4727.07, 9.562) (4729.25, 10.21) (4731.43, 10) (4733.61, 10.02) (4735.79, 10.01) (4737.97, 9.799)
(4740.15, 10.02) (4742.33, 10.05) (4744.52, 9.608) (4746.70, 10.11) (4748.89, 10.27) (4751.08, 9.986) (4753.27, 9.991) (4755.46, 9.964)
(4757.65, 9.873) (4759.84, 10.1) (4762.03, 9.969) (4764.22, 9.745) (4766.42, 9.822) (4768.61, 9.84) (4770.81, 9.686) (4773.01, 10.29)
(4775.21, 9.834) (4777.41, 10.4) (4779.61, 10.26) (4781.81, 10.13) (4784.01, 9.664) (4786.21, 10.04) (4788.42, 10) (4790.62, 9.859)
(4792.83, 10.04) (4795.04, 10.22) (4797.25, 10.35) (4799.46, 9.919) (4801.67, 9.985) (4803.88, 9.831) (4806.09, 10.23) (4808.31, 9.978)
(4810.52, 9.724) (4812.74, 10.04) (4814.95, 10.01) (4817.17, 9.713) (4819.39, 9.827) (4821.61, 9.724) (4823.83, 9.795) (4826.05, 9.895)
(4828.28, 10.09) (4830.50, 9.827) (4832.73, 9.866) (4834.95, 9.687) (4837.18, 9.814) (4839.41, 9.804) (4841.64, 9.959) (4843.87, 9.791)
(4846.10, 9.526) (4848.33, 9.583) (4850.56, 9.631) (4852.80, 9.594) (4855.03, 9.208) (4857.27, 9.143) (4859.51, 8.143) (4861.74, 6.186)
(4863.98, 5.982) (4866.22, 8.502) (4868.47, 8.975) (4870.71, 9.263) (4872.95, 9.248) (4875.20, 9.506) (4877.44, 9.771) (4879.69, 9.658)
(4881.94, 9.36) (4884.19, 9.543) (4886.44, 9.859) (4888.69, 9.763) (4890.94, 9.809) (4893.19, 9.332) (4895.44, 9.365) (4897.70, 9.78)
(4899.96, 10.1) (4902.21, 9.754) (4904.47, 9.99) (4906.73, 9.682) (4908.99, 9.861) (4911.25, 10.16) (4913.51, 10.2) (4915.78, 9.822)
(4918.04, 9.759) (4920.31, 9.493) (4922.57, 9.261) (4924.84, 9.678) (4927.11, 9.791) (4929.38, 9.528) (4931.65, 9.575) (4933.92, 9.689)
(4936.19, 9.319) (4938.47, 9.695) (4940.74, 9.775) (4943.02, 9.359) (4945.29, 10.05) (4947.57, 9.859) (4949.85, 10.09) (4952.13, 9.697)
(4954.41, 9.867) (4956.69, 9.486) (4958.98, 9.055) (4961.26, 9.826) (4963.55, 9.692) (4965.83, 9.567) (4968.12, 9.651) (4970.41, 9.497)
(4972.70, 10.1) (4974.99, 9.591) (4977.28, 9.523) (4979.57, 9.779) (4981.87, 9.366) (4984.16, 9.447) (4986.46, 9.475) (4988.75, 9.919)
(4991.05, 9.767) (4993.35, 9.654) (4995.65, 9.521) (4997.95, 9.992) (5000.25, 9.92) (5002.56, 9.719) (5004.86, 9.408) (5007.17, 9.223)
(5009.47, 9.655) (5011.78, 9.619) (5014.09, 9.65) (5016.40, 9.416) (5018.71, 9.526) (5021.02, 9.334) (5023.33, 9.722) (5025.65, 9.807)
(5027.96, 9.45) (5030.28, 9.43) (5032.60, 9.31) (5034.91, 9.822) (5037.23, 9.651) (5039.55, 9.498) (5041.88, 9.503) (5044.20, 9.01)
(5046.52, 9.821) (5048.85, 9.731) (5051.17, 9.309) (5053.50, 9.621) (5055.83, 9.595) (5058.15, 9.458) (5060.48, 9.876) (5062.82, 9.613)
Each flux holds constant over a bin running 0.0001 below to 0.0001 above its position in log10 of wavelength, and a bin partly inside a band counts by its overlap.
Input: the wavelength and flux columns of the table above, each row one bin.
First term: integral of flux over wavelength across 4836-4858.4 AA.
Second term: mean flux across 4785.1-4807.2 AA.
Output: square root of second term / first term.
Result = 0.216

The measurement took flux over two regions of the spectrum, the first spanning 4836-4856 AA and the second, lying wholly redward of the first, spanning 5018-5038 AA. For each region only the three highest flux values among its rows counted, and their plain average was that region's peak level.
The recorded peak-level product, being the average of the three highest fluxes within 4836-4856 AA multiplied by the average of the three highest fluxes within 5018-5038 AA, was 96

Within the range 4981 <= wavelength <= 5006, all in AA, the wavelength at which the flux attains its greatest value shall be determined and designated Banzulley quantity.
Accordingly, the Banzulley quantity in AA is 4997.95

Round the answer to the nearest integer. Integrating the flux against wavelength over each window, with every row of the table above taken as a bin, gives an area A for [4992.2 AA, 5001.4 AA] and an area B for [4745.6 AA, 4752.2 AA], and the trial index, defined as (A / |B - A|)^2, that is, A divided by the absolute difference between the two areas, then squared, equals 15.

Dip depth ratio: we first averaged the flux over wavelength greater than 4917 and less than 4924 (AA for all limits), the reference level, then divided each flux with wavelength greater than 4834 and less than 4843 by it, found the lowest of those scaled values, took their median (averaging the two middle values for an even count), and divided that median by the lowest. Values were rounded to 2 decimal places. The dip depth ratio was 1.01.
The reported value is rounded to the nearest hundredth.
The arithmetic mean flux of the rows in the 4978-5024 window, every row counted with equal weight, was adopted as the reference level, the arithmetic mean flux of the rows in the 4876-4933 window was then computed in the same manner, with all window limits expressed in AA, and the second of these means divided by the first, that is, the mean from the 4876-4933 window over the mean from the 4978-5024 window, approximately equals 1.01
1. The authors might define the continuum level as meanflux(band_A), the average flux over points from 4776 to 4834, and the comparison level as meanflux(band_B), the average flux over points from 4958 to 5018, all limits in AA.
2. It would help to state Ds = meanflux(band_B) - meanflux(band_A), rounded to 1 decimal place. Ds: -0.4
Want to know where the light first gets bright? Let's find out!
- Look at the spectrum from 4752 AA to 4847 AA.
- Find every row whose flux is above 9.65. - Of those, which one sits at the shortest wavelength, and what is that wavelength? 4753.27 AA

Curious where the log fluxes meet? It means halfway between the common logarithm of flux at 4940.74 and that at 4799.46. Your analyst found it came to 0.99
